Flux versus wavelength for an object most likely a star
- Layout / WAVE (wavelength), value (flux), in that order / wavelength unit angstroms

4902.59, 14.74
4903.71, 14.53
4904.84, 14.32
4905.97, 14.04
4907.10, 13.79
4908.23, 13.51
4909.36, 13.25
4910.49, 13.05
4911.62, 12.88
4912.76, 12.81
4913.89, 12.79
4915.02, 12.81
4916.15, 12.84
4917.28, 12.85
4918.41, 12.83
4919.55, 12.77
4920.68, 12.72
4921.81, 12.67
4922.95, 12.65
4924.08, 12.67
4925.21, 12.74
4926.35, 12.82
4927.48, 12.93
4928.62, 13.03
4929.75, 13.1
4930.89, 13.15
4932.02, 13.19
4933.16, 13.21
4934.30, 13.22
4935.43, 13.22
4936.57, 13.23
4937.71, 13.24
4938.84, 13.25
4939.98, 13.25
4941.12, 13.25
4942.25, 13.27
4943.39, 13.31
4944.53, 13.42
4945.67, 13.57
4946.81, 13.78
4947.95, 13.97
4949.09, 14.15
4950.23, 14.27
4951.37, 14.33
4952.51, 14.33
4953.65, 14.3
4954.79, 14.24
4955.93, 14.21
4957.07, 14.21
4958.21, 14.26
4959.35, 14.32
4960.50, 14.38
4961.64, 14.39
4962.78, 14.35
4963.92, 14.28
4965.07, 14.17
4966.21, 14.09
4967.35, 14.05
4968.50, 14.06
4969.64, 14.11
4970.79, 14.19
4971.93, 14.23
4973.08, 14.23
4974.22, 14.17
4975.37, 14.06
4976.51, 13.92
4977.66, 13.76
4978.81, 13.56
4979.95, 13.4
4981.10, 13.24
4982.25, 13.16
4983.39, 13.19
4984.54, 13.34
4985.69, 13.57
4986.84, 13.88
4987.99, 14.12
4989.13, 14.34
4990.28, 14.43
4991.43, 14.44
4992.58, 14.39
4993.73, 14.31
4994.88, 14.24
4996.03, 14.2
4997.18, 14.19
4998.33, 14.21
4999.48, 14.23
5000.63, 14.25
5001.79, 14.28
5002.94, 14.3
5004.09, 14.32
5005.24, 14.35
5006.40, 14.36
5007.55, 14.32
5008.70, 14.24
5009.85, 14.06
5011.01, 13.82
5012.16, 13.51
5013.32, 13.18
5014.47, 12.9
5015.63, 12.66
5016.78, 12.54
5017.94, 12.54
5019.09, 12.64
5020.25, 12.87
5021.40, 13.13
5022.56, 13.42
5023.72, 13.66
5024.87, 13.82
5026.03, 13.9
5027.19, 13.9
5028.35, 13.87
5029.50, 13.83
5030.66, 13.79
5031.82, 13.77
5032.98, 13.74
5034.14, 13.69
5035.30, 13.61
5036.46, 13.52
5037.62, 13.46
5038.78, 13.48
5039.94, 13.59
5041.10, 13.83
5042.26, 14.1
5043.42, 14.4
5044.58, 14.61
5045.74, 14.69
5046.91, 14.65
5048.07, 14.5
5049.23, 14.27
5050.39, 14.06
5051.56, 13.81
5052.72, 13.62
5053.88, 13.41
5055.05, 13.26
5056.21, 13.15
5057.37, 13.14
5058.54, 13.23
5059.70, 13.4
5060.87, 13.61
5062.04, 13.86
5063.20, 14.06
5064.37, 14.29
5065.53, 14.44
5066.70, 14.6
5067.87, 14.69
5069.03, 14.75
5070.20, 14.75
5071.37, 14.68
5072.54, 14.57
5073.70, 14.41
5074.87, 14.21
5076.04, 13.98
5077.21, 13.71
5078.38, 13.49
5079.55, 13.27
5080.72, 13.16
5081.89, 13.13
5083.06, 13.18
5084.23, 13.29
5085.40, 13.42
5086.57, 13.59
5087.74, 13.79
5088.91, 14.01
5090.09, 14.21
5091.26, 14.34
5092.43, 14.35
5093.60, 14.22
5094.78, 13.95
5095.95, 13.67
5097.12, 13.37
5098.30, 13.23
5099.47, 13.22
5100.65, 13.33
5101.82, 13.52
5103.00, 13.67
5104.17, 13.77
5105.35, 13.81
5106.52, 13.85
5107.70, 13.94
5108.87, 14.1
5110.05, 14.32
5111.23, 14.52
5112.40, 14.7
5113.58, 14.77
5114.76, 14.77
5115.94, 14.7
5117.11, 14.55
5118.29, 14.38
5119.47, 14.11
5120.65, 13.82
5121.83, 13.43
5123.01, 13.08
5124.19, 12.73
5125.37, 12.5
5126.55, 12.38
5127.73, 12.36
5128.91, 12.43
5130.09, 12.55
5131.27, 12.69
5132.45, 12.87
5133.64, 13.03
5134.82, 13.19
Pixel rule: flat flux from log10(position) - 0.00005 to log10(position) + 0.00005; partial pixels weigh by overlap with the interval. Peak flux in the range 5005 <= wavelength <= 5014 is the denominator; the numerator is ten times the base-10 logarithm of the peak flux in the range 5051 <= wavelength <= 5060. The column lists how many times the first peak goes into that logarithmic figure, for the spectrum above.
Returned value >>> 0.79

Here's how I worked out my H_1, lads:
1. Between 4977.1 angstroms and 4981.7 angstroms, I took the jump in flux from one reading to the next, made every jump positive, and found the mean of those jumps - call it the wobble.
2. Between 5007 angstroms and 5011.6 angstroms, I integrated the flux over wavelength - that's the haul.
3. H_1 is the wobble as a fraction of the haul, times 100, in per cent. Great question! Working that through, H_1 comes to 0.27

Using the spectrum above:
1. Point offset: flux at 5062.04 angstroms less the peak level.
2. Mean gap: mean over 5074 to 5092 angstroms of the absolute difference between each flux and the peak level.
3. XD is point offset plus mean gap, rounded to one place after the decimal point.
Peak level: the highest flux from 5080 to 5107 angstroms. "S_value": 0.2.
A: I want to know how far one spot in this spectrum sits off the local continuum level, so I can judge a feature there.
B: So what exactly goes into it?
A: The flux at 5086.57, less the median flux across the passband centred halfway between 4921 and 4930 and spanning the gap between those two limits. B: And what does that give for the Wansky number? 0.8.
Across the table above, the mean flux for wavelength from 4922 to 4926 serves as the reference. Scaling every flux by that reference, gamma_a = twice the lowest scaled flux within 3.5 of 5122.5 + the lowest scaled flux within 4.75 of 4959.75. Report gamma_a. 3.09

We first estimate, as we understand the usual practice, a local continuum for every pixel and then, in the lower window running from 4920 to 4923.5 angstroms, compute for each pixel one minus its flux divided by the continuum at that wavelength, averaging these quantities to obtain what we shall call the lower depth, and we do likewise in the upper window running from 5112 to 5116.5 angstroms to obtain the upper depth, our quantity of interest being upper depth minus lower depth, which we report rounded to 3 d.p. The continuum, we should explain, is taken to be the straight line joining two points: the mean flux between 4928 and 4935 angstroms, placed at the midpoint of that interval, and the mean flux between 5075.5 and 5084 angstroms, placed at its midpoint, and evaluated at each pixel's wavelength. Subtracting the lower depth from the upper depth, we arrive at -0.128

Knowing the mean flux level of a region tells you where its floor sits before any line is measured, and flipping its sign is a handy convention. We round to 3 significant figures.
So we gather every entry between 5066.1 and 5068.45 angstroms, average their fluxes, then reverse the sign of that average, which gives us -14.6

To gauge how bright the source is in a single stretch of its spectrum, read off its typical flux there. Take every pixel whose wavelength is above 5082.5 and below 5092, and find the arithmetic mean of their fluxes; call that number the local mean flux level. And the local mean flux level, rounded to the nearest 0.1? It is 13.7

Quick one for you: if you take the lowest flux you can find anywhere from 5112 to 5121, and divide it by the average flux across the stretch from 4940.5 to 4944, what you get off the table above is 1.04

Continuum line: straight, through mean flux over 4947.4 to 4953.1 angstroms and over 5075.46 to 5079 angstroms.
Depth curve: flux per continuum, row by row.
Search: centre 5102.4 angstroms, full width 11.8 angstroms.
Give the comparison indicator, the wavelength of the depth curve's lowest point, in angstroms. 5099.47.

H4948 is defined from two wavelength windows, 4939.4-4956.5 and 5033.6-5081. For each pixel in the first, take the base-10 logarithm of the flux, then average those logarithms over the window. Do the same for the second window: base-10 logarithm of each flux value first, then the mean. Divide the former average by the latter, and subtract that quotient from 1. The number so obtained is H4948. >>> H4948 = 0.003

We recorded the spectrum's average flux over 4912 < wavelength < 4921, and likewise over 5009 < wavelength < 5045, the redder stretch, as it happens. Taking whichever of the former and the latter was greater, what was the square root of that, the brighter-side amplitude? 3.68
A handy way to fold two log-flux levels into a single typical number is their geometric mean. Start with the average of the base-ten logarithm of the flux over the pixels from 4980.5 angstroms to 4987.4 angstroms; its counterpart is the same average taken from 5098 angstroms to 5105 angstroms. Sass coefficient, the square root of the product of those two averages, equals 1.13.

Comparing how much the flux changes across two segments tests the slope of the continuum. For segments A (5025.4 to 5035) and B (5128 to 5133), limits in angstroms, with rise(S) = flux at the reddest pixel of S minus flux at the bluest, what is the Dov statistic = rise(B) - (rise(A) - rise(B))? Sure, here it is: 1.1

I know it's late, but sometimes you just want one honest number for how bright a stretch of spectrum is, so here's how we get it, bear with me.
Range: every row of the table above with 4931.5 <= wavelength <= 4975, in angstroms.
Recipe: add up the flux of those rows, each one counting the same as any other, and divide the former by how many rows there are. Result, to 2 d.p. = 13.89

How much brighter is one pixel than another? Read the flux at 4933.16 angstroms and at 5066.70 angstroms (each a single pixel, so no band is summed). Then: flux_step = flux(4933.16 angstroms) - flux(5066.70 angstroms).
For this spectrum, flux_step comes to -1.4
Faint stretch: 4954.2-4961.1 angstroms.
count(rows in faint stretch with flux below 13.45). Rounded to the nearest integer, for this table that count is 0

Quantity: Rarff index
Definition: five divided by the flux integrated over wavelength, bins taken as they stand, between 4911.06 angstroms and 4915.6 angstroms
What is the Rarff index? 0.086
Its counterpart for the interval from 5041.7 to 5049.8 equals 0.043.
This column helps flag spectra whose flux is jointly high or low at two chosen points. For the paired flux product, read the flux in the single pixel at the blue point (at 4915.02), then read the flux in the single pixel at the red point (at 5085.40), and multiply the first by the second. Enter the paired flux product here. 172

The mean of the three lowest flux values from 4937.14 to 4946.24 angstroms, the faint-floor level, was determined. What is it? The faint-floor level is 13.2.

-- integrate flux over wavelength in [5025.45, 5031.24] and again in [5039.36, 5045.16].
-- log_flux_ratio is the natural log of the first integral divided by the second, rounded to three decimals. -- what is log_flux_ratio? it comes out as -0.021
